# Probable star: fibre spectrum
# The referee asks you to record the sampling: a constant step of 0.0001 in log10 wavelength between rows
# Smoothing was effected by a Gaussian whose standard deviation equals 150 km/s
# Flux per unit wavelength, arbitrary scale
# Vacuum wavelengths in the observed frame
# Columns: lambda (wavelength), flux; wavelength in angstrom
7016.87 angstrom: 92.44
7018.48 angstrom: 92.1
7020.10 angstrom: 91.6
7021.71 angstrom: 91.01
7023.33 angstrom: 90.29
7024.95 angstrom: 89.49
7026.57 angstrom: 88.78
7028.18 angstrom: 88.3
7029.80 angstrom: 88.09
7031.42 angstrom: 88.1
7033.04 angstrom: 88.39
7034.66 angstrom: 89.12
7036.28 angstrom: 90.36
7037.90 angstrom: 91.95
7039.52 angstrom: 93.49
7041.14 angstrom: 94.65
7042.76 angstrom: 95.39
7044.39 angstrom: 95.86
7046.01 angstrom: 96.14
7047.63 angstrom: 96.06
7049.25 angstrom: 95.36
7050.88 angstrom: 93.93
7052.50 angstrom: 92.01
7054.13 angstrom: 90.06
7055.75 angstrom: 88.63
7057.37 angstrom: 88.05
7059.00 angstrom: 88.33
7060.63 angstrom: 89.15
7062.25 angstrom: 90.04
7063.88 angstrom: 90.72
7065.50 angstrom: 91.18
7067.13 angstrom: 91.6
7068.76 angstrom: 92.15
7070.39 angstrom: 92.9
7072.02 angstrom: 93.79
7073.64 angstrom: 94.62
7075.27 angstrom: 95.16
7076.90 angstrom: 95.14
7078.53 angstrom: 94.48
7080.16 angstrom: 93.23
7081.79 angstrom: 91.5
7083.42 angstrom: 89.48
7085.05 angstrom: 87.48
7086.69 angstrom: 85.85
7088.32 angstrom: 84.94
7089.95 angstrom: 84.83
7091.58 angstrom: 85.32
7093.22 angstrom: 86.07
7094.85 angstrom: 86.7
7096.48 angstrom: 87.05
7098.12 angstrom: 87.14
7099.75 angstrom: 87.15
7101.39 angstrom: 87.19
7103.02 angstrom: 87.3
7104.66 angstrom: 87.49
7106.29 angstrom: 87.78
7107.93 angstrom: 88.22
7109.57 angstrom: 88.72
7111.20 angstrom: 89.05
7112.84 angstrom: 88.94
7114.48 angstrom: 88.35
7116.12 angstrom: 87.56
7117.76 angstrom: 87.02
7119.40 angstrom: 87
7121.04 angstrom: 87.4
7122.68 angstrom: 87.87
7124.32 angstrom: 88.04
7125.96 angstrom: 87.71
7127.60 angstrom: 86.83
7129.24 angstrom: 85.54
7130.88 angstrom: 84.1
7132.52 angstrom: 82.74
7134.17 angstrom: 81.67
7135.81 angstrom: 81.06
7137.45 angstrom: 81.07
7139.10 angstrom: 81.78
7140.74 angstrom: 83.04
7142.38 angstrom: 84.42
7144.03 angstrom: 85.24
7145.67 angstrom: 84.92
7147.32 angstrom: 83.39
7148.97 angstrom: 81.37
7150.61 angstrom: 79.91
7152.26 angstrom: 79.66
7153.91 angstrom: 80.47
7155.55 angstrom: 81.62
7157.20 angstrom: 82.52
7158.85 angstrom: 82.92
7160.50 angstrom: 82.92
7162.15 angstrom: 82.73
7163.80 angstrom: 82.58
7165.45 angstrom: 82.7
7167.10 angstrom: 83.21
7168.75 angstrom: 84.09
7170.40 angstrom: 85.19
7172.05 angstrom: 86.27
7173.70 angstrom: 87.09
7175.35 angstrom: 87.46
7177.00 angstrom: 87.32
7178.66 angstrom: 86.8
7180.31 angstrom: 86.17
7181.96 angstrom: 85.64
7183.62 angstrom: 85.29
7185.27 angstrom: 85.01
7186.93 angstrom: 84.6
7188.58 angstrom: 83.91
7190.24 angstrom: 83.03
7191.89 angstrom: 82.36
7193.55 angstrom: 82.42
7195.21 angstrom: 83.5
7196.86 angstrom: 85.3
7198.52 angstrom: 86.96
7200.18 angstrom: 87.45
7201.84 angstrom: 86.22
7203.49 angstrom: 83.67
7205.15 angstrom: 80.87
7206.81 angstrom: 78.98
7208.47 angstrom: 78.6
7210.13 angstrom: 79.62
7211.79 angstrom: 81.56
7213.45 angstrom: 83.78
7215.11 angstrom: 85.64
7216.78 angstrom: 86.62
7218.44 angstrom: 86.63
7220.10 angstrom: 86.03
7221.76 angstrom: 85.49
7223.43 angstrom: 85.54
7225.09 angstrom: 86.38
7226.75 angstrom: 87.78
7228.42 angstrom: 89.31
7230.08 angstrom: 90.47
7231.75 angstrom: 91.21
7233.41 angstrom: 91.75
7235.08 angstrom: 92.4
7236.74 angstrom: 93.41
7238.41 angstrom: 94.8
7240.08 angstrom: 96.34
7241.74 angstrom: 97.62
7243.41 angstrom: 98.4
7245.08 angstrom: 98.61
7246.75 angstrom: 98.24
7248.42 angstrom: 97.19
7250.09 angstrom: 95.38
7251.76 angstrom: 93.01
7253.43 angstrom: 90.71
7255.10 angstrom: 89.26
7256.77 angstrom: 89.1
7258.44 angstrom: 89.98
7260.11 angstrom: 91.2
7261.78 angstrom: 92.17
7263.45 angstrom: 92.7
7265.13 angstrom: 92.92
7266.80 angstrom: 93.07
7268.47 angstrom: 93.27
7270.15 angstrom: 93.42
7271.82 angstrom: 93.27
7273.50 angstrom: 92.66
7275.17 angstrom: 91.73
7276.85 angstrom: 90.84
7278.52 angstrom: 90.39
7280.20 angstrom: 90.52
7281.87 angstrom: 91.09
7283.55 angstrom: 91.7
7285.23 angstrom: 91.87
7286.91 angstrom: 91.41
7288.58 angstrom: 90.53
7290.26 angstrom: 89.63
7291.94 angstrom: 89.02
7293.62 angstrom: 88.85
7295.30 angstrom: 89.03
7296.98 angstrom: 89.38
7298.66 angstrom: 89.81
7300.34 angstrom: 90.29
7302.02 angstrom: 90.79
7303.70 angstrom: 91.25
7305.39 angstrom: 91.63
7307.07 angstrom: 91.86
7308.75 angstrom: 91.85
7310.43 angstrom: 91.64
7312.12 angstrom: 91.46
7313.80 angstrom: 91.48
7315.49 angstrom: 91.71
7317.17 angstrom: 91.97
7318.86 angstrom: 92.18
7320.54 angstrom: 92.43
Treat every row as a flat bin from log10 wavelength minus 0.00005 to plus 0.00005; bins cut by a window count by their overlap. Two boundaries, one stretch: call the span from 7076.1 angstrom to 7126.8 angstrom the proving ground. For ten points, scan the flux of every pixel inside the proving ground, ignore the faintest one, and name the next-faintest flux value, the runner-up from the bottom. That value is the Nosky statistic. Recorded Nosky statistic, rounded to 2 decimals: 84.94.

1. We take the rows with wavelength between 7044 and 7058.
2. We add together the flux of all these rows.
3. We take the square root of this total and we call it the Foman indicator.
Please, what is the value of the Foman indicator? 28.92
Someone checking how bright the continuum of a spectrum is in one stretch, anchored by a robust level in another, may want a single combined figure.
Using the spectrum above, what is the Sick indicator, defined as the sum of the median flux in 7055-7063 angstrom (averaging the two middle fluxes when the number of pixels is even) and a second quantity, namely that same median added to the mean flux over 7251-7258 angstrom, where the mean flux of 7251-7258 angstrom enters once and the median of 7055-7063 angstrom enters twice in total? 268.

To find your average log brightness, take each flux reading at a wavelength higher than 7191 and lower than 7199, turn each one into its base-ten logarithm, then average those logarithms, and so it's 1.92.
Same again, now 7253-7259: 1.95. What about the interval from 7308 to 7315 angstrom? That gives 1.96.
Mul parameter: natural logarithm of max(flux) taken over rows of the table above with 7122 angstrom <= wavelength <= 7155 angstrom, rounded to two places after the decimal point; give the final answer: 4.48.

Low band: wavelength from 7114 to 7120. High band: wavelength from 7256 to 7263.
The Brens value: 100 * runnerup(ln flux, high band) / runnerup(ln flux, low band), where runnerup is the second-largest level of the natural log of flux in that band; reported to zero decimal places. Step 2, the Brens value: 101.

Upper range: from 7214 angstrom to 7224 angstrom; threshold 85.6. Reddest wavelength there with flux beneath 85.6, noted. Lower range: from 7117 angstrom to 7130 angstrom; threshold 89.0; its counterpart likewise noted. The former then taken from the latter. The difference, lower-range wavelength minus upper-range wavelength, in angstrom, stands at -94.2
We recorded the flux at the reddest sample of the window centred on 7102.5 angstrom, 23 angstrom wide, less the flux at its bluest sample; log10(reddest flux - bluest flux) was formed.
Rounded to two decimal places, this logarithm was 0.56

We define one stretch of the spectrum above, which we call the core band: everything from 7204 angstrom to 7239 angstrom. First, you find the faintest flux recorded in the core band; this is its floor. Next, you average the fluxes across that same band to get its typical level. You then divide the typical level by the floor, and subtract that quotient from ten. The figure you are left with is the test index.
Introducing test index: 8.90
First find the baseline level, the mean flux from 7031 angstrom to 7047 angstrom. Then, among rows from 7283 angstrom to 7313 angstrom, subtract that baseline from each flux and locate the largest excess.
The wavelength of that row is 7285.23 angstrom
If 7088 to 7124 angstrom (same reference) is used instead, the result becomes 7111.20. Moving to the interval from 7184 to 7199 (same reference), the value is 7198.52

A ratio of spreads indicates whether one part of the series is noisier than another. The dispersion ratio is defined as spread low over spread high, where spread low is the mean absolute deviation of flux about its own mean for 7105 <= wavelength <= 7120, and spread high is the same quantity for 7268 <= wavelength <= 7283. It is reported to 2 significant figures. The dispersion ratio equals 0.59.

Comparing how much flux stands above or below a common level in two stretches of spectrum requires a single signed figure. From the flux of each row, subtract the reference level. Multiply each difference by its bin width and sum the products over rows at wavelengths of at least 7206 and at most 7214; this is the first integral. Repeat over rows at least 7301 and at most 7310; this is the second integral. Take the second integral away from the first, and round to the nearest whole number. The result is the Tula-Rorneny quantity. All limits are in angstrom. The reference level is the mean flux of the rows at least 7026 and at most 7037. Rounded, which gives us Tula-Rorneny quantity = -91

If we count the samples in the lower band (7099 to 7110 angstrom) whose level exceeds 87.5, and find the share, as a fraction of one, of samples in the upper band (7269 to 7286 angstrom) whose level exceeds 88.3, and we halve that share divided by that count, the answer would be 0.17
